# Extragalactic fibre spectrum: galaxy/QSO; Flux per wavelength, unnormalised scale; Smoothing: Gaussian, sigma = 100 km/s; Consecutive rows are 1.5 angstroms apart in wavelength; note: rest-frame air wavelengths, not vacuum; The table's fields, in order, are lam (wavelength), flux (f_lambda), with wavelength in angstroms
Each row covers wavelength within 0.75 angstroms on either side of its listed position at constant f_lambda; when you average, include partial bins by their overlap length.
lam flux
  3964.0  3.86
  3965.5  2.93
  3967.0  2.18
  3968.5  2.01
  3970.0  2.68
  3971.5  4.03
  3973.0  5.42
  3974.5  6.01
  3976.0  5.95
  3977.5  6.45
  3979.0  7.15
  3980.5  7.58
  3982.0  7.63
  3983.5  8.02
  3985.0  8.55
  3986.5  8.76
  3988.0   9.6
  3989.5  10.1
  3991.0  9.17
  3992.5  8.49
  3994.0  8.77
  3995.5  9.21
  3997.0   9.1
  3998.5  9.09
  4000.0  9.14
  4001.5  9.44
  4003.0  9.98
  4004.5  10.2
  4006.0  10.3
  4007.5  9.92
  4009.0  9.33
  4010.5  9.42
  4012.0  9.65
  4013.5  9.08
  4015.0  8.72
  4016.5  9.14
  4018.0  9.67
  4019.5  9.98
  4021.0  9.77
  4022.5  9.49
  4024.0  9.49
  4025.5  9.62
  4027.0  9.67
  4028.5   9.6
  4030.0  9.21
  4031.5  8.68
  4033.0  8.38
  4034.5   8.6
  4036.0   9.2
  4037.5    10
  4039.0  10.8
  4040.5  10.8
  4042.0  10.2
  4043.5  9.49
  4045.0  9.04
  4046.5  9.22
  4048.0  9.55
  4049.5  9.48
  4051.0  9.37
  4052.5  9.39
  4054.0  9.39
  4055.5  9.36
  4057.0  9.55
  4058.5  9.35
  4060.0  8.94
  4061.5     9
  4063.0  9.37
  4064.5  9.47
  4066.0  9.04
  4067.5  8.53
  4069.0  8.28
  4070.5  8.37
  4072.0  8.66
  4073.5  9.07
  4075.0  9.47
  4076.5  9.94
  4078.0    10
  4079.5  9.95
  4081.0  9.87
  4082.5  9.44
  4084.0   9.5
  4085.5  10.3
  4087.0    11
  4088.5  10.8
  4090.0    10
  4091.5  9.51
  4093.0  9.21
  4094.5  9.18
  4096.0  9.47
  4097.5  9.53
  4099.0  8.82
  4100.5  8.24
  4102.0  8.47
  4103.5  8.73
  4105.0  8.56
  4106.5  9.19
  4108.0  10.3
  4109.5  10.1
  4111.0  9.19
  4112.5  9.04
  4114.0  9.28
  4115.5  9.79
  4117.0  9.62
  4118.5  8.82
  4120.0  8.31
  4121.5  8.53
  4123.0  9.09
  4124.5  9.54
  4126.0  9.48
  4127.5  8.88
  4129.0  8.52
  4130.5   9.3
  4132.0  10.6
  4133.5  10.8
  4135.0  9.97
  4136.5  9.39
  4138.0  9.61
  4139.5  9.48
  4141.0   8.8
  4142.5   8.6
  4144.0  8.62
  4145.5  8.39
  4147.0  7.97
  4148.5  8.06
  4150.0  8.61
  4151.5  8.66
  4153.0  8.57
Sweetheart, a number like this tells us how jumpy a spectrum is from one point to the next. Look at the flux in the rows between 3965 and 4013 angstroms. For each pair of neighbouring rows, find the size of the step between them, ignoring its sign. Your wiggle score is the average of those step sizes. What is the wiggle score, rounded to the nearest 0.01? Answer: 0.45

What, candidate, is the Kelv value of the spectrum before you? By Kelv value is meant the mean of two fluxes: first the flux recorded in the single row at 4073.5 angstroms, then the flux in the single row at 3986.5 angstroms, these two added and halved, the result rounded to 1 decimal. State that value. 8.9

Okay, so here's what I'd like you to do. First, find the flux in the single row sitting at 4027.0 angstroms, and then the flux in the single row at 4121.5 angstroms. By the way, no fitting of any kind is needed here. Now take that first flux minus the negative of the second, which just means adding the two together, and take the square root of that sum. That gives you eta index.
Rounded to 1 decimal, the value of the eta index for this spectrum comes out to 4.3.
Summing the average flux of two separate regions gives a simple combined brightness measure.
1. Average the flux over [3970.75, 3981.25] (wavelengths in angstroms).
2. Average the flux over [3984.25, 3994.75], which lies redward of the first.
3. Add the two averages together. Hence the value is 15.1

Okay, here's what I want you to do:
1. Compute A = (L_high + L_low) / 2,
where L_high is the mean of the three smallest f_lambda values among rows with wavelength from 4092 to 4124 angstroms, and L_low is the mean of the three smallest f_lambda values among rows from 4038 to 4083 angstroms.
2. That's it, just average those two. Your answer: 8.4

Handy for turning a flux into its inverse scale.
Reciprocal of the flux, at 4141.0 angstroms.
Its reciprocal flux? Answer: 0.114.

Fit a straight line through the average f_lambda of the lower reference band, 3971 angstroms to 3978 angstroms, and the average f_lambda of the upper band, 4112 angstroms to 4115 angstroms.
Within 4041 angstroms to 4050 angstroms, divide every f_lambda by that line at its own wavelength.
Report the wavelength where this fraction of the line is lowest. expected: 4045.0 angstroms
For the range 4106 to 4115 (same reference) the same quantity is 4112.5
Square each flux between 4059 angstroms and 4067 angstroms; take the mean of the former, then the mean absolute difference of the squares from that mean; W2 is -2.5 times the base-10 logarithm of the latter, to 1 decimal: -1.4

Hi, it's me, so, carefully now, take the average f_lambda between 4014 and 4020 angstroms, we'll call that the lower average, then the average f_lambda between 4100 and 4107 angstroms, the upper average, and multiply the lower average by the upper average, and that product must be 81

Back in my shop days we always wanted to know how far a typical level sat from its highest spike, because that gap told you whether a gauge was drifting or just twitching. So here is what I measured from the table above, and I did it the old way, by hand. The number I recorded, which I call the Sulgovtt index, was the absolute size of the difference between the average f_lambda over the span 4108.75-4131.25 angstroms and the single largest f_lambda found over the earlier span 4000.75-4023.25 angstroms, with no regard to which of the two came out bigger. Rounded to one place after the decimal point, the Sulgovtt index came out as 1.1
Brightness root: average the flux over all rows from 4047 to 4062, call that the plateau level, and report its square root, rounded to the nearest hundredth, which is 3.06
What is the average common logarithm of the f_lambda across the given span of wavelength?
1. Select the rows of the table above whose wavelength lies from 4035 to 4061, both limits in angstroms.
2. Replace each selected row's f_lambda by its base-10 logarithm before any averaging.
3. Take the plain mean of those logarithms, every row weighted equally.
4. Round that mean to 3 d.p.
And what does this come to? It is 0.981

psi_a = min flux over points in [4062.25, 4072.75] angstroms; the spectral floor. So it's 8.28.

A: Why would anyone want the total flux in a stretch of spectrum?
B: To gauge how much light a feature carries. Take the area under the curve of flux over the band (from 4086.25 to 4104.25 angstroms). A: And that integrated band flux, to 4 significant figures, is 169.4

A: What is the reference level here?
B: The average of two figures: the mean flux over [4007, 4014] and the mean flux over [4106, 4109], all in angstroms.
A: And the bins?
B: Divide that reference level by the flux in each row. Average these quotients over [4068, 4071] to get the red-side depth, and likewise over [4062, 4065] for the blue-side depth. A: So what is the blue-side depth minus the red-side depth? -0.13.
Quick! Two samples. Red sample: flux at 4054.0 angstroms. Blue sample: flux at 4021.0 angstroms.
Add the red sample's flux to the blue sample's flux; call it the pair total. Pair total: 19.2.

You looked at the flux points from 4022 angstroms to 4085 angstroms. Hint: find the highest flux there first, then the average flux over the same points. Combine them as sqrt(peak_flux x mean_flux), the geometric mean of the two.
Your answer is 10.1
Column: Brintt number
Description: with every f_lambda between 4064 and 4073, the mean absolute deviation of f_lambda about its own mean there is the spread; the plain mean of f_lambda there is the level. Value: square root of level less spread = 2.89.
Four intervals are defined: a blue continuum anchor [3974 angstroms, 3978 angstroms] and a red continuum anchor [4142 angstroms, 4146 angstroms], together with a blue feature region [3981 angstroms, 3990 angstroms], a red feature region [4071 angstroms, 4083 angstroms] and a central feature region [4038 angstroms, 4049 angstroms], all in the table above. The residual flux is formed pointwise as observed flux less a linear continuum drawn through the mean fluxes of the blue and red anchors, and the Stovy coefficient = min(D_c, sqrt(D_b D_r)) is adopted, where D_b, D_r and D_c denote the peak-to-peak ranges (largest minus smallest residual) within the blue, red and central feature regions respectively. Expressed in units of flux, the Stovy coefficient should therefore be 1.7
